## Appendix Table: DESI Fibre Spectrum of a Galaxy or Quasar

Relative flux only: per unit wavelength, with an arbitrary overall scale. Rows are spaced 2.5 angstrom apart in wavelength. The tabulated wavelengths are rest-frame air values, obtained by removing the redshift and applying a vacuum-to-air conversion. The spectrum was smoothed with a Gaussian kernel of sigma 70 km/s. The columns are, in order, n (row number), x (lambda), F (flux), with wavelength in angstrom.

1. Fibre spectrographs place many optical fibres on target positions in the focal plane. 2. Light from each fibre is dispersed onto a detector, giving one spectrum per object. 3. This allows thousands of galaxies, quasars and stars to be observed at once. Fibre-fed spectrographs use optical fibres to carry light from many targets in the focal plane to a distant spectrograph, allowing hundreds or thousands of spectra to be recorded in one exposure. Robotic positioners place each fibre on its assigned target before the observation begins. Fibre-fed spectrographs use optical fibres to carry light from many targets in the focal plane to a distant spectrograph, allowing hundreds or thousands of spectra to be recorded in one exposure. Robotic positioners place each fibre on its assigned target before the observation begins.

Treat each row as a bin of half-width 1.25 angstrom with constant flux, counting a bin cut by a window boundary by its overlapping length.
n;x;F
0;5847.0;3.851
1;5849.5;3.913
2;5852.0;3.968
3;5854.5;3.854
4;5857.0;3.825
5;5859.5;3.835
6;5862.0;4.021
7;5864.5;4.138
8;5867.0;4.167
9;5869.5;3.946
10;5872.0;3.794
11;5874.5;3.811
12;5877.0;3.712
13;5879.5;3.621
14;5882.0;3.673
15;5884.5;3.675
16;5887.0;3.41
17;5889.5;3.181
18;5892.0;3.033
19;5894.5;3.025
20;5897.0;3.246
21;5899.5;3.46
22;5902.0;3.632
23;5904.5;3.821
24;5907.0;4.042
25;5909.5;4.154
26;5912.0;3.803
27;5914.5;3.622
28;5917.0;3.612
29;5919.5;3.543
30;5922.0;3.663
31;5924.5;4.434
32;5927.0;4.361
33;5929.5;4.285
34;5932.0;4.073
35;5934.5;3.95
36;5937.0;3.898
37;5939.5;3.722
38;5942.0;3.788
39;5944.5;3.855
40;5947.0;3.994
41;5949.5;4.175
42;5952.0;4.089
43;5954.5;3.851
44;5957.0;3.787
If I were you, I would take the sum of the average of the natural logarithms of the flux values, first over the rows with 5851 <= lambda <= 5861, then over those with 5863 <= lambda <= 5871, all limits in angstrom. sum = 2.76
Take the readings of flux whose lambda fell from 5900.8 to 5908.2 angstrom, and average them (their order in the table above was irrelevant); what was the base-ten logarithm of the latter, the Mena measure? 0.58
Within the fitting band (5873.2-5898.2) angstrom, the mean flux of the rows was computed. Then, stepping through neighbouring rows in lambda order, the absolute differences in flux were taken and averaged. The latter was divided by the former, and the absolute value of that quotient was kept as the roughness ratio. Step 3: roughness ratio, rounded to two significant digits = 0.036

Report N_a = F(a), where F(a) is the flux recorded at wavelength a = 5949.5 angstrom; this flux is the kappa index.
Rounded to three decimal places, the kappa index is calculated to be 4.175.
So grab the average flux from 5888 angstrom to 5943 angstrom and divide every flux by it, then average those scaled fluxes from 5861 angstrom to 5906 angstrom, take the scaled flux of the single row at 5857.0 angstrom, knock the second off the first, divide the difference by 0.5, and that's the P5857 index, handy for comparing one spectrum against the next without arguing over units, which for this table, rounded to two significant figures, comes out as -0.10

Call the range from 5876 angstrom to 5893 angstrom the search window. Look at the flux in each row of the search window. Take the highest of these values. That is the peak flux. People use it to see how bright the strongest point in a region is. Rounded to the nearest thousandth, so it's 3.712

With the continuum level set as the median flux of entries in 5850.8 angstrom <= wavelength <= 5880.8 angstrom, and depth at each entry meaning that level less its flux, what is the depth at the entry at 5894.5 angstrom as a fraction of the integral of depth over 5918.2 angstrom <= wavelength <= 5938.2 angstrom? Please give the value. -0.23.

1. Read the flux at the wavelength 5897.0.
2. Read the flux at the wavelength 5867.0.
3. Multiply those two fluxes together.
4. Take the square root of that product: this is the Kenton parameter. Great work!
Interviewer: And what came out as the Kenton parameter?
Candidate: 3.68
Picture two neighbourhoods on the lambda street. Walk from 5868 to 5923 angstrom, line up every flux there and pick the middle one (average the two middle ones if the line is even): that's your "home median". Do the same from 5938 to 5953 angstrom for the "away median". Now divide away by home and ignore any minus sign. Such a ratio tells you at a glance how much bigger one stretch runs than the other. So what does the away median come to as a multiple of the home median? 1.08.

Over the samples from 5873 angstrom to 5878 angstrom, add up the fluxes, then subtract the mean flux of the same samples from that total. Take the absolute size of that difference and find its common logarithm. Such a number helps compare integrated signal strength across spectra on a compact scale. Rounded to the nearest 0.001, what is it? 0.575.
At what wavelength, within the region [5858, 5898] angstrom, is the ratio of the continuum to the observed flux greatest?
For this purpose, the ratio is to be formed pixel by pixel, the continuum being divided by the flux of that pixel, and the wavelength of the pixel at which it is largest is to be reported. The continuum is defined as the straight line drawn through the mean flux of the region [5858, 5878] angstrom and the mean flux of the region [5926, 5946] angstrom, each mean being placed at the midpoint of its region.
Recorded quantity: 5894.5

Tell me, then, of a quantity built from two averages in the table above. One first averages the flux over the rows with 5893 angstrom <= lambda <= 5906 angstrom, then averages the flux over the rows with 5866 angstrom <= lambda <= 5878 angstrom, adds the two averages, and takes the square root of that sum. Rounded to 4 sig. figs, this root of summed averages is 2.706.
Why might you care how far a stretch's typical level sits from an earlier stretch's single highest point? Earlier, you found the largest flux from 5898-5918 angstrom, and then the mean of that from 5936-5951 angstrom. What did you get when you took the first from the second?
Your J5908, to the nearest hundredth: -0.25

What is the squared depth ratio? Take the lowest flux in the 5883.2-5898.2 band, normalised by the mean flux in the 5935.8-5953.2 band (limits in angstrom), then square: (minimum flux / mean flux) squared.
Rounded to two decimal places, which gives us 0.59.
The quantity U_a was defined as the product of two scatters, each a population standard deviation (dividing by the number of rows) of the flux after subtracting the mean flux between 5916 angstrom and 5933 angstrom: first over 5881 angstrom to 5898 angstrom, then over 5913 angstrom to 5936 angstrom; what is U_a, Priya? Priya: 0.085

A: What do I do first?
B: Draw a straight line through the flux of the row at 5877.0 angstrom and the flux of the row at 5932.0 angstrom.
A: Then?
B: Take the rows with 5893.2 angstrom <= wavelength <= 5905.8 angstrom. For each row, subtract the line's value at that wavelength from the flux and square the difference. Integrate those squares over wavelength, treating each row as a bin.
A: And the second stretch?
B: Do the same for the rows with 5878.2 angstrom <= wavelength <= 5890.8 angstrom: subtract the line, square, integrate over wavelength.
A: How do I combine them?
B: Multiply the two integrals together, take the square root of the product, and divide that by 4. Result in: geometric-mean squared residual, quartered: 0.51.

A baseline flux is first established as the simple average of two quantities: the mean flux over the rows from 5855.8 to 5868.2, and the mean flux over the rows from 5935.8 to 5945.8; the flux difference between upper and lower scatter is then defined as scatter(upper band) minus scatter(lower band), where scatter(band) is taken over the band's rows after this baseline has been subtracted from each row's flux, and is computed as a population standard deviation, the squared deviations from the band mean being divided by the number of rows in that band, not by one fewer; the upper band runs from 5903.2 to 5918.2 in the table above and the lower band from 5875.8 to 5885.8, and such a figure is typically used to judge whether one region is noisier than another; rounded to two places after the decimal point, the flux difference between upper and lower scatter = 0.17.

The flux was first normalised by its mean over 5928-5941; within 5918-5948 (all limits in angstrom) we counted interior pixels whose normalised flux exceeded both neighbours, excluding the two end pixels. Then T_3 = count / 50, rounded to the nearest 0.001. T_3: 0.020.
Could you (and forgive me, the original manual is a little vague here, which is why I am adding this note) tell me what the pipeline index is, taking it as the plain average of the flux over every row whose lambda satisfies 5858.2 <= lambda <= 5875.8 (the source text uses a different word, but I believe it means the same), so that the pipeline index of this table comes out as 3.96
